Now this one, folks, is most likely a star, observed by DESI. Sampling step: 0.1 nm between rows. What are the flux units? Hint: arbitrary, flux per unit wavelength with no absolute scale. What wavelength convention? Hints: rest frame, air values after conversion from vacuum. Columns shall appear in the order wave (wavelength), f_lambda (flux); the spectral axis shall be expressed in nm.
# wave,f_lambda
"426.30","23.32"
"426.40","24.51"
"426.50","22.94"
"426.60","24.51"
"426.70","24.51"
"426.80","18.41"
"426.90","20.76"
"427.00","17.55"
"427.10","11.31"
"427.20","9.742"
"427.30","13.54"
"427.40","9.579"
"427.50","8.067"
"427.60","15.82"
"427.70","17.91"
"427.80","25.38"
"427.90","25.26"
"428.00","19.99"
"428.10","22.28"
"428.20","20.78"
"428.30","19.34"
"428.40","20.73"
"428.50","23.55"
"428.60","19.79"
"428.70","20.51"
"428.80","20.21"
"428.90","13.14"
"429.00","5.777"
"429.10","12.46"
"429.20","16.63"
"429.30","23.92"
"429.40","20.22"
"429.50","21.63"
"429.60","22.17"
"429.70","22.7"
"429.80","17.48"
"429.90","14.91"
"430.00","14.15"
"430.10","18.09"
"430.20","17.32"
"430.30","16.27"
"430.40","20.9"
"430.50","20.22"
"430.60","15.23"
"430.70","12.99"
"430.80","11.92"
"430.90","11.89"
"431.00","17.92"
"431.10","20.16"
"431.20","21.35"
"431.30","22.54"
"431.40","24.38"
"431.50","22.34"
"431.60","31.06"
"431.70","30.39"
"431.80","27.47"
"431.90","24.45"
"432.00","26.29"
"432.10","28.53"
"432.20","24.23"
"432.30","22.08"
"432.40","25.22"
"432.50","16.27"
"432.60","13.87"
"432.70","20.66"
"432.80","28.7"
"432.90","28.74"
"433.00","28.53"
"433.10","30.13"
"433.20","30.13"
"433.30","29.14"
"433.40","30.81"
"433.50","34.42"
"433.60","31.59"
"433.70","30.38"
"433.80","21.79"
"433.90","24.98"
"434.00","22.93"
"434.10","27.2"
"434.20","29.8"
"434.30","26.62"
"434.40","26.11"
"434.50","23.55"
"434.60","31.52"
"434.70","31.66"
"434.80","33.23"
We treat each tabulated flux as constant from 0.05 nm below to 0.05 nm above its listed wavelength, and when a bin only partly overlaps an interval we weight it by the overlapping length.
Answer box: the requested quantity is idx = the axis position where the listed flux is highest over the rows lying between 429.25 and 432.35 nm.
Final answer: 431.60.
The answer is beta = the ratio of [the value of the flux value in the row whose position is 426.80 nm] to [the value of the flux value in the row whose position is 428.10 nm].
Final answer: 0.8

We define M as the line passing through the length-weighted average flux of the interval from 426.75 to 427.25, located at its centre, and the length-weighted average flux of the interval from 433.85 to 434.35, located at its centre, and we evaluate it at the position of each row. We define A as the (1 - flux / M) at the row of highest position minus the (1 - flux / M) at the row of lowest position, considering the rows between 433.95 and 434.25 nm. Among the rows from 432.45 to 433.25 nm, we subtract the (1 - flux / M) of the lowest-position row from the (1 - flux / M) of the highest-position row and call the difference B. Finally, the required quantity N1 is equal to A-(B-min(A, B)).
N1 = -0.25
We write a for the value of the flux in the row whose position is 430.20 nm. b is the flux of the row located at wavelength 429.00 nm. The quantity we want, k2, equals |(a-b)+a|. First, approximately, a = 17.32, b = 5.777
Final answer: 29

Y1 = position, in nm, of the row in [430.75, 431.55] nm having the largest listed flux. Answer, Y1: 431.40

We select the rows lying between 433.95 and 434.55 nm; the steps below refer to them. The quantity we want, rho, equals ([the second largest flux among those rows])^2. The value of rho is 740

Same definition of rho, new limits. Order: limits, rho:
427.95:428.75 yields 496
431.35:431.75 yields 924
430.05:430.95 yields 409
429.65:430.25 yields 327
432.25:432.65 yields 488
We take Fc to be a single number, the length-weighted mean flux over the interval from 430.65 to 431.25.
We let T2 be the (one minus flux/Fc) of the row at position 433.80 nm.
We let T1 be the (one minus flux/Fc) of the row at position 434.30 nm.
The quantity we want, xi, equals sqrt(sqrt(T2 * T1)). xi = 0.70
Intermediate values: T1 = -0.66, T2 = -0.36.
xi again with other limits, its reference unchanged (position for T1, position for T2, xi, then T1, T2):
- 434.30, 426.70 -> 0.77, -0.66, -0.53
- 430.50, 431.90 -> 0.61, -0.26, -0.52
